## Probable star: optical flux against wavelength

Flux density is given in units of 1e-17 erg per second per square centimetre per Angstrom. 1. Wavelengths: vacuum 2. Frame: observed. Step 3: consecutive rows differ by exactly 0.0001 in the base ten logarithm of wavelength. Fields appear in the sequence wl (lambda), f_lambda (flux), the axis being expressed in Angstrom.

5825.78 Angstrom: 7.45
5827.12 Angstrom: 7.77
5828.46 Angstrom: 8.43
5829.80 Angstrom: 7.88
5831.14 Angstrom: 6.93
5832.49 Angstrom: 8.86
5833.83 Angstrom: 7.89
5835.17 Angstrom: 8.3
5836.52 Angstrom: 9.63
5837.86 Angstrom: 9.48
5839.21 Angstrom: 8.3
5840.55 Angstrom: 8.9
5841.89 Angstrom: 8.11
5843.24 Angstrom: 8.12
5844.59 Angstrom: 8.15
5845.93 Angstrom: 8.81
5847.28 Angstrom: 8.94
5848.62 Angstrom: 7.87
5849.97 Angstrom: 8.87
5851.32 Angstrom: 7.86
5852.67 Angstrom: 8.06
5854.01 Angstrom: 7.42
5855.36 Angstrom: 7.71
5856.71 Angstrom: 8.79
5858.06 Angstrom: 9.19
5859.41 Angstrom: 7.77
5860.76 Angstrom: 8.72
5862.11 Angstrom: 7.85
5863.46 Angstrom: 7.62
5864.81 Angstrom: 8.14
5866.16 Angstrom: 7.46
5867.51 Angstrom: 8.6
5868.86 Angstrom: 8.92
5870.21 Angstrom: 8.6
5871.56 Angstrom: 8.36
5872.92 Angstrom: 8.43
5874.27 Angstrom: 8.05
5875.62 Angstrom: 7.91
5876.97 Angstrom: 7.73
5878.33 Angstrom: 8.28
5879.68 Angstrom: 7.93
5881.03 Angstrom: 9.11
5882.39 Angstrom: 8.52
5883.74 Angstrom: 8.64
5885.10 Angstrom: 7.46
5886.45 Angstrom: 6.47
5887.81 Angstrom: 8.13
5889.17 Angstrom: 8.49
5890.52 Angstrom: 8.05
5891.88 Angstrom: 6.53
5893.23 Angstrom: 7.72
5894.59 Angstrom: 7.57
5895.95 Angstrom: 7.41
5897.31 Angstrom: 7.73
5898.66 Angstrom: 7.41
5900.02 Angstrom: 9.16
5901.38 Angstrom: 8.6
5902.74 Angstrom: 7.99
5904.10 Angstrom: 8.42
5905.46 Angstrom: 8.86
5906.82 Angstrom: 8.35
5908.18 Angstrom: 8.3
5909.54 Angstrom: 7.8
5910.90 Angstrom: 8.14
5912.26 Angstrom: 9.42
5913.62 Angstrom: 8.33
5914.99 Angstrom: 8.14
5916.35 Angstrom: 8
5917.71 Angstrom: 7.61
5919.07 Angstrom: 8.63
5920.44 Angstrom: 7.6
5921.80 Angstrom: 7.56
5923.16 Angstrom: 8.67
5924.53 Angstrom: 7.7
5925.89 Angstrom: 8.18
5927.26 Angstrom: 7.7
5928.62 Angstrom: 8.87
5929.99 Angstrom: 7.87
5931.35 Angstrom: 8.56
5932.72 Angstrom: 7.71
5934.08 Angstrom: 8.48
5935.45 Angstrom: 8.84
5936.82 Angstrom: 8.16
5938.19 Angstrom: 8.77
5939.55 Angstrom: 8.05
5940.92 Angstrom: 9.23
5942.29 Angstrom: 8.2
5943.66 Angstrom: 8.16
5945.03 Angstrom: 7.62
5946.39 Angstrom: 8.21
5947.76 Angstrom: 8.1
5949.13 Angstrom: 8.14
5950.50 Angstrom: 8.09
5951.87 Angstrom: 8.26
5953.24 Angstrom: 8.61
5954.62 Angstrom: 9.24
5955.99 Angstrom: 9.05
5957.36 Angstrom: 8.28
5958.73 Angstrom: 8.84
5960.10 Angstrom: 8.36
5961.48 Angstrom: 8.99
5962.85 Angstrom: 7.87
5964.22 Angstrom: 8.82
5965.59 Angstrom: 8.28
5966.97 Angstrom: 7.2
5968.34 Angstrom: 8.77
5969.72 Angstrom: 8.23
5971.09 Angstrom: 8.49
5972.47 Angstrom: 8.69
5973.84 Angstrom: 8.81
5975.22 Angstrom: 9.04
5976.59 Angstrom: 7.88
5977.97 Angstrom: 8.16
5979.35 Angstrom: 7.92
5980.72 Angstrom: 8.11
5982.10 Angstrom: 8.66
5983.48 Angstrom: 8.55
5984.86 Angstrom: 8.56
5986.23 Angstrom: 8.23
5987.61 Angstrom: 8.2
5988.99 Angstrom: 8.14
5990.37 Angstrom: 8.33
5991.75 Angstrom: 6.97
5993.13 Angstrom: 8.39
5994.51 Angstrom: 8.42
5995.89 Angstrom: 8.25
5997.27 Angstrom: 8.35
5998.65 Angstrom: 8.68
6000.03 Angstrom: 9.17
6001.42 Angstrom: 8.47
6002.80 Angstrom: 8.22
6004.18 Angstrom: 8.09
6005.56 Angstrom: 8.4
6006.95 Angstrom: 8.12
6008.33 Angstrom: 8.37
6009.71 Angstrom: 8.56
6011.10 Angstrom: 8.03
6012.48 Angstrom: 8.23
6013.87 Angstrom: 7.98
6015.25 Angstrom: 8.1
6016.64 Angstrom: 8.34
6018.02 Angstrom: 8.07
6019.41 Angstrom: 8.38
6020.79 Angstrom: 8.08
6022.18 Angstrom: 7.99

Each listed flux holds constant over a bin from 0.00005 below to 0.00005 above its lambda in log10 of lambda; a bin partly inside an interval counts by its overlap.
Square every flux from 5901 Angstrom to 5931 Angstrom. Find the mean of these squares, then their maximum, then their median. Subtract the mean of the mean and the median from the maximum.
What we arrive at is 22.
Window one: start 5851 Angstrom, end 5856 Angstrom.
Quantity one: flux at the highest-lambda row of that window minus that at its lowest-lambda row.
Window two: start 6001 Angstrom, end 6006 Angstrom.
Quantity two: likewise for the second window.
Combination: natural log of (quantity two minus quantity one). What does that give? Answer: -2.5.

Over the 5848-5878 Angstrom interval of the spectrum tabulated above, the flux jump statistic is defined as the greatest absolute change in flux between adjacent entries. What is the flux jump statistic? 1.42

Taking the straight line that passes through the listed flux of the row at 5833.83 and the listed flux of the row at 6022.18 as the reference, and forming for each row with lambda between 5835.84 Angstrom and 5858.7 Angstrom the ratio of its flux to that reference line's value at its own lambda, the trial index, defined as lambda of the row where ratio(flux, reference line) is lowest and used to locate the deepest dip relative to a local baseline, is 5854.01 Angstrom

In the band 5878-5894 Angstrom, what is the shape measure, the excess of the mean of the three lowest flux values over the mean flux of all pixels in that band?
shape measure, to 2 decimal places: -1.12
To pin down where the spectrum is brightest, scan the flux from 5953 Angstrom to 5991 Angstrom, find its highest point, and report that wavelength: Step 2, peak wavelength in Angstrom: 5954.62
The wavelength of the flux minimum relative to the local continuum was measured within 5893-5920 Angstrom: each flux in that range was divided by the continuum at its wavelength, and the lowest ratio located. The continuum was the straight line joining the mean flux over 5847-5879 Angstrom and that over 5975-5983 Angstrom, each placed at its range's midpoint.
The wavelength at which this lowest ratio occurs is 5898.66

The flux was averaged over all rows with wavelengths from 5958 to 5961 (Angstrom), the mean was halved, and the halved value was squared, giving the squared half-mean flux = 18.5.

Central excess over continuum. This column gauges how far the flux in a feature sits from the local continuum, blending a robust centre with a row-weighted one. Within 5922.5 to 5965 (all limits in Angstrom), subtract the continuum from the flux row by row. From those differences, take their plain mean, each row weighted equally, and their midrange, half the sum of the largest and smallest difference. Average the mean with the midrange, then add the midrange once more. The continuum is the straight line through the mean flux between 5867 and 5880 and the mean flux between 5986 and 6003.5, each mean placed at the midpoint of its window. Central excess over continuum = 0.25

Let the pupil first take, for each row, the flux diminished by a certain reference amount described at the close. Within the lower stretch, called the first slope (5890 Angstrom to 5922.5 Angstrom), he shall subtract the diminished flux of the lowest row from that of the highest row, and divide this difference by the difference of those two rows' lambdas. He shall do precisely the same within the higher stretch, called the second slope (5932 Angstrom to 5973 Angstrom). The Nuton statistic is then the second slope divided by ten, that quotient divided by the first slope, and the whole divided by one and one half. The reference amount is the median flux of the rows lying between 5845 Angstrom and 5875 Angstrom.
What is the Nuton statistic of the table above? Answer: -0.10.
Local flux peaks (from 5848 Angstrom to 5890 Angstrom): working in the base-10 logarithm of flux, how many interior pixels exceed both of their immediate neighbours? 10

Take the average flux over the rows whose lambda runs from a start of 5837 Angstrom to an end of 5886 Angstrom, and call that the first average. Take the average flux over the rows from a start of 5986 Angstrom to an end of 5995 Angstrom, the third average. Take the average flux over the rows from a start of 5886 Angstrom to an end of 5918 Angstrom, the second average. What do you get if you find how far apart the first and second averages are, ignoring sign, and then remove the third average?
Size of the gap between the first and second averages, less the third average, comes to -7.83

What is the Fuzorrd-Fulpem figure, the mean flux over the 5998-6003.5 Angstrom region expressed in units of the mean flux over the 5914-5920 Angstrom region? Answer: 1.07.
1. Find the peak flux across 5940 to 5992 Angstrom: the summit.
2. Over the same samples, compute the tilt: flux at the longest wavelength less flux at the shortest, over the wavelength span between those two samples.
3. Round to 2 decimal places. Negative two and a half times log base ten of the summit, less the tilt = -2.37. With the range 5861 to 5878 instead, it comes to -2.37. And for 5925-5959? -2.43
